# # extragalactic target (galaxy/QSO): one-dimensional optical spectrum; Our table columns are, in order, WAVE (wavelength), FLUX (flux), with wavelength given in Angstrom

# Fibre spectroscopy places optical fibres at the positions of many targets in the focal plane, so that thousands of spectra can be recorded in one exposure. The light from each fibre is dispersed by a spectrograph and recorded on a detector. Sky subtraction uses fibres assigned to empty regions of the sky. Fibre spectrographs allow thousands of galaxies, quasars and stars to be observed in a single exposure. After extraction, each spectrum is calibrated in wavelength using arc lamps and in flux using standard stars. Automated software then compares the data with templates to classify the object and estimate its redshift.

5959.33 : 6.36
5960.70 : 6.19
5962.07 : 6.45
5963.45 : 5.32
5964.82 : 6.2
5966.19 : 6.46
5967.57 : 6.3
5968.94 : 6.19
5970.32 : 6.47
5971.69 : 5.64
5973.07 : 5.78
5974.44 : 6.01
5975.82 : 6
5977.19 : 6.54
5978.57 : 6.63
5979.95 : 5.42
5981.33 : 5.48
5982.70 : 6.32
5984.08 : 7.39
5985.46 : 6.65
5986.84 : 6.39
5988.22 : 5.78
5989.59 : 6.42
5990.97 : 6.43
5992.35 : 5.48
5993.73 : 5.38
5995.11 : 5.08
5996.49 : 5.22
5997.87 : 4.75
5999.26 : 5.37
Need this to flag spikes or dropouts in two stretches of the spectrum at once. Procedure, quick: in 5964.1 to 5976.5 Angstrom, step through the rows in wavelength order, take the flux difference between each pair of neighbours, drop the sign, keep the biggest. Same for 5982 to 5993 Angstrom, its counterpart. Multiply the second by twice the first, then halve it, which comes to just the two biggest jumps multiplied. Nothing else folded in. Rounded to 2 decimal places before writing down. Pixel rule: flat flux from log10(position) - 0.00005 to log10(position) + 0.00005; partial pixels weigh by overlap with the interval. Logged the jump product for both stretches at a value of 0.89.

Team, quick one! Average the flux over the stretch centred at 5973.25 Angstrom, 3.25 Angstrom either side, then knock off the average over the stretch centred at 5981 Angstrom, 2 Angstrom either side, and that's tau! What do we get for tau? 0.2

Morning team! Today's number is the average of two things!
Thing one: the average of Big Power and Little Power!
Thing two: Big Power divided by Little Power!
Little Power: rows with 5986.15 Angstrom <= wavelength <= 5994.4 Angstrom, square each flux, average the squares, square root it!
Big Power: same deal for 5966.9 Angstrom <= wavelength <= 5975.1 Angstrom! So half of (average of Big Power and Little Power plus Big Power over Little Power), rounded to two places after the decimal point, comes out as 3.52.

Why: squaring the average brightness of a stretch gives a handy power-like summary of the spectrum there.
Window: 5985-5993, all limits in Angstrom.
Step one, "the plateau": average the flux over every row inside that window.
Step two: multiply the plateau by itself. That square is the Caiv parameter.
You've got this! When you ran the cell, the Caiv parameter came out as 38.3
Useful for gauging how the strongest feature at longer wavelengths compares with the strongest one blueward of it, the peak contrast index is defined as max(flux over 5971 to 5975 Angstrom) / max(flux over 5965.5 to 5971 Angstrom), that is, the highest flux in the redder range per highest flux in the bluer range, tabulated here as 0.93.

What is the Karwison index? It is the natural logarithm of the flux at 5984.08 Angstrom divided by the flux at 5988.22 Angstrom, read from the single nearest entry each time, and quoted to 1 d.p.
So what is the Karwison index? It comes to 0.2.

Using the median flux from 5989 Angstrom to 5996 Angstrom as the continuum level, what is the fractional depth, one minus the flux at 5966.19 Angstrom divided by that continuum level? -0.179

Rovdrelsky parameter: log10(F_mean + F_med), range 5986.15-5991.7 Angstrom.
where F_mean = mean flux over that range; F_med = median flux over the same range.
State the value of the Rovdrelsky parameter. 1.10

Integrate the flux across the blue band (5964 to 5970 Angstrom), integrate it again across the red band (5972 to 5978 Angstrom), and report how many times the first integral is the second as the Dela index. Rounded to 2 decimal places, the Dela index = 1.03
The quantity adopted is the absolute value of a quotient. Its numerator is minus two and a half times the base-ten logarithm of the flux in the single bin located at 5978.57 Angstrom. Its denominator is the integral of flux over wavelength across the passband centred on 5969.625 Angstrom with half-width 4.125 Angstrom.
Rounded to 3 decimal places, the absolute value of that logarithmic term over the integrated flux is 0.041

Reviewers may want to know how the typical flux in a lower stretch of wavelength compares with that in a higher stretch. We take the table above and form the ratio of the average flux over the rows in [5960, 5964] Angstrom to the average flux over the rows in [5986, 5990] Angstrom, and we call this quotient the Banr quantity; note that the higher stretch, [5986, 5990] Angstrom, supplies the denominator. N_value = 0.97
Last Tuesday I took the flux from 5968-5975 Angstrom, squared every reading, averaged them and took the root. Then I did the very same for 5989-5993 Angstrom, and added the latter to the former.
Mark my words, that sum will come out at 12.2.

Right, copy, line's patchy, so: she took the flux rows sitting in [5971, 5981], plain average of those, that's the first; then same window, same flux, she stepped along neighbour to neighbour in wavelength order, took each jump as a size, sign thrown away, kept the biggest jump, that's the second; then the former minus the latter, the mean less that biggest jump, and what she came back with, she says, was 4.8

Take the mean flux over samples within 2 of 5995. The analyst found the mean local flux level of 5.23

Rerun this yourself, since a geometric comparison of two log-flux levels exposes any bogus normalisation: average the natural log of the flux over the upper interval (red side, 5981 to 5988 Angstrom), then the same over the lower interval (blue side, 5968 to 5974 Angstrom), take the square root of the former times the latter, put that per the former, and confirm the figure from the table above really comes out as 0.98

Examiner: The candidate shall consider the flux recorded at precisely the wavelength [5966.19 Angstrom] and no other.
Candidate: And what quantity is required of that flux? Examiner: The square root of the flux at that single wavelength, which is 2.54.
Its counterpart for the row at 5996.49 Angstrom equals 2.28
